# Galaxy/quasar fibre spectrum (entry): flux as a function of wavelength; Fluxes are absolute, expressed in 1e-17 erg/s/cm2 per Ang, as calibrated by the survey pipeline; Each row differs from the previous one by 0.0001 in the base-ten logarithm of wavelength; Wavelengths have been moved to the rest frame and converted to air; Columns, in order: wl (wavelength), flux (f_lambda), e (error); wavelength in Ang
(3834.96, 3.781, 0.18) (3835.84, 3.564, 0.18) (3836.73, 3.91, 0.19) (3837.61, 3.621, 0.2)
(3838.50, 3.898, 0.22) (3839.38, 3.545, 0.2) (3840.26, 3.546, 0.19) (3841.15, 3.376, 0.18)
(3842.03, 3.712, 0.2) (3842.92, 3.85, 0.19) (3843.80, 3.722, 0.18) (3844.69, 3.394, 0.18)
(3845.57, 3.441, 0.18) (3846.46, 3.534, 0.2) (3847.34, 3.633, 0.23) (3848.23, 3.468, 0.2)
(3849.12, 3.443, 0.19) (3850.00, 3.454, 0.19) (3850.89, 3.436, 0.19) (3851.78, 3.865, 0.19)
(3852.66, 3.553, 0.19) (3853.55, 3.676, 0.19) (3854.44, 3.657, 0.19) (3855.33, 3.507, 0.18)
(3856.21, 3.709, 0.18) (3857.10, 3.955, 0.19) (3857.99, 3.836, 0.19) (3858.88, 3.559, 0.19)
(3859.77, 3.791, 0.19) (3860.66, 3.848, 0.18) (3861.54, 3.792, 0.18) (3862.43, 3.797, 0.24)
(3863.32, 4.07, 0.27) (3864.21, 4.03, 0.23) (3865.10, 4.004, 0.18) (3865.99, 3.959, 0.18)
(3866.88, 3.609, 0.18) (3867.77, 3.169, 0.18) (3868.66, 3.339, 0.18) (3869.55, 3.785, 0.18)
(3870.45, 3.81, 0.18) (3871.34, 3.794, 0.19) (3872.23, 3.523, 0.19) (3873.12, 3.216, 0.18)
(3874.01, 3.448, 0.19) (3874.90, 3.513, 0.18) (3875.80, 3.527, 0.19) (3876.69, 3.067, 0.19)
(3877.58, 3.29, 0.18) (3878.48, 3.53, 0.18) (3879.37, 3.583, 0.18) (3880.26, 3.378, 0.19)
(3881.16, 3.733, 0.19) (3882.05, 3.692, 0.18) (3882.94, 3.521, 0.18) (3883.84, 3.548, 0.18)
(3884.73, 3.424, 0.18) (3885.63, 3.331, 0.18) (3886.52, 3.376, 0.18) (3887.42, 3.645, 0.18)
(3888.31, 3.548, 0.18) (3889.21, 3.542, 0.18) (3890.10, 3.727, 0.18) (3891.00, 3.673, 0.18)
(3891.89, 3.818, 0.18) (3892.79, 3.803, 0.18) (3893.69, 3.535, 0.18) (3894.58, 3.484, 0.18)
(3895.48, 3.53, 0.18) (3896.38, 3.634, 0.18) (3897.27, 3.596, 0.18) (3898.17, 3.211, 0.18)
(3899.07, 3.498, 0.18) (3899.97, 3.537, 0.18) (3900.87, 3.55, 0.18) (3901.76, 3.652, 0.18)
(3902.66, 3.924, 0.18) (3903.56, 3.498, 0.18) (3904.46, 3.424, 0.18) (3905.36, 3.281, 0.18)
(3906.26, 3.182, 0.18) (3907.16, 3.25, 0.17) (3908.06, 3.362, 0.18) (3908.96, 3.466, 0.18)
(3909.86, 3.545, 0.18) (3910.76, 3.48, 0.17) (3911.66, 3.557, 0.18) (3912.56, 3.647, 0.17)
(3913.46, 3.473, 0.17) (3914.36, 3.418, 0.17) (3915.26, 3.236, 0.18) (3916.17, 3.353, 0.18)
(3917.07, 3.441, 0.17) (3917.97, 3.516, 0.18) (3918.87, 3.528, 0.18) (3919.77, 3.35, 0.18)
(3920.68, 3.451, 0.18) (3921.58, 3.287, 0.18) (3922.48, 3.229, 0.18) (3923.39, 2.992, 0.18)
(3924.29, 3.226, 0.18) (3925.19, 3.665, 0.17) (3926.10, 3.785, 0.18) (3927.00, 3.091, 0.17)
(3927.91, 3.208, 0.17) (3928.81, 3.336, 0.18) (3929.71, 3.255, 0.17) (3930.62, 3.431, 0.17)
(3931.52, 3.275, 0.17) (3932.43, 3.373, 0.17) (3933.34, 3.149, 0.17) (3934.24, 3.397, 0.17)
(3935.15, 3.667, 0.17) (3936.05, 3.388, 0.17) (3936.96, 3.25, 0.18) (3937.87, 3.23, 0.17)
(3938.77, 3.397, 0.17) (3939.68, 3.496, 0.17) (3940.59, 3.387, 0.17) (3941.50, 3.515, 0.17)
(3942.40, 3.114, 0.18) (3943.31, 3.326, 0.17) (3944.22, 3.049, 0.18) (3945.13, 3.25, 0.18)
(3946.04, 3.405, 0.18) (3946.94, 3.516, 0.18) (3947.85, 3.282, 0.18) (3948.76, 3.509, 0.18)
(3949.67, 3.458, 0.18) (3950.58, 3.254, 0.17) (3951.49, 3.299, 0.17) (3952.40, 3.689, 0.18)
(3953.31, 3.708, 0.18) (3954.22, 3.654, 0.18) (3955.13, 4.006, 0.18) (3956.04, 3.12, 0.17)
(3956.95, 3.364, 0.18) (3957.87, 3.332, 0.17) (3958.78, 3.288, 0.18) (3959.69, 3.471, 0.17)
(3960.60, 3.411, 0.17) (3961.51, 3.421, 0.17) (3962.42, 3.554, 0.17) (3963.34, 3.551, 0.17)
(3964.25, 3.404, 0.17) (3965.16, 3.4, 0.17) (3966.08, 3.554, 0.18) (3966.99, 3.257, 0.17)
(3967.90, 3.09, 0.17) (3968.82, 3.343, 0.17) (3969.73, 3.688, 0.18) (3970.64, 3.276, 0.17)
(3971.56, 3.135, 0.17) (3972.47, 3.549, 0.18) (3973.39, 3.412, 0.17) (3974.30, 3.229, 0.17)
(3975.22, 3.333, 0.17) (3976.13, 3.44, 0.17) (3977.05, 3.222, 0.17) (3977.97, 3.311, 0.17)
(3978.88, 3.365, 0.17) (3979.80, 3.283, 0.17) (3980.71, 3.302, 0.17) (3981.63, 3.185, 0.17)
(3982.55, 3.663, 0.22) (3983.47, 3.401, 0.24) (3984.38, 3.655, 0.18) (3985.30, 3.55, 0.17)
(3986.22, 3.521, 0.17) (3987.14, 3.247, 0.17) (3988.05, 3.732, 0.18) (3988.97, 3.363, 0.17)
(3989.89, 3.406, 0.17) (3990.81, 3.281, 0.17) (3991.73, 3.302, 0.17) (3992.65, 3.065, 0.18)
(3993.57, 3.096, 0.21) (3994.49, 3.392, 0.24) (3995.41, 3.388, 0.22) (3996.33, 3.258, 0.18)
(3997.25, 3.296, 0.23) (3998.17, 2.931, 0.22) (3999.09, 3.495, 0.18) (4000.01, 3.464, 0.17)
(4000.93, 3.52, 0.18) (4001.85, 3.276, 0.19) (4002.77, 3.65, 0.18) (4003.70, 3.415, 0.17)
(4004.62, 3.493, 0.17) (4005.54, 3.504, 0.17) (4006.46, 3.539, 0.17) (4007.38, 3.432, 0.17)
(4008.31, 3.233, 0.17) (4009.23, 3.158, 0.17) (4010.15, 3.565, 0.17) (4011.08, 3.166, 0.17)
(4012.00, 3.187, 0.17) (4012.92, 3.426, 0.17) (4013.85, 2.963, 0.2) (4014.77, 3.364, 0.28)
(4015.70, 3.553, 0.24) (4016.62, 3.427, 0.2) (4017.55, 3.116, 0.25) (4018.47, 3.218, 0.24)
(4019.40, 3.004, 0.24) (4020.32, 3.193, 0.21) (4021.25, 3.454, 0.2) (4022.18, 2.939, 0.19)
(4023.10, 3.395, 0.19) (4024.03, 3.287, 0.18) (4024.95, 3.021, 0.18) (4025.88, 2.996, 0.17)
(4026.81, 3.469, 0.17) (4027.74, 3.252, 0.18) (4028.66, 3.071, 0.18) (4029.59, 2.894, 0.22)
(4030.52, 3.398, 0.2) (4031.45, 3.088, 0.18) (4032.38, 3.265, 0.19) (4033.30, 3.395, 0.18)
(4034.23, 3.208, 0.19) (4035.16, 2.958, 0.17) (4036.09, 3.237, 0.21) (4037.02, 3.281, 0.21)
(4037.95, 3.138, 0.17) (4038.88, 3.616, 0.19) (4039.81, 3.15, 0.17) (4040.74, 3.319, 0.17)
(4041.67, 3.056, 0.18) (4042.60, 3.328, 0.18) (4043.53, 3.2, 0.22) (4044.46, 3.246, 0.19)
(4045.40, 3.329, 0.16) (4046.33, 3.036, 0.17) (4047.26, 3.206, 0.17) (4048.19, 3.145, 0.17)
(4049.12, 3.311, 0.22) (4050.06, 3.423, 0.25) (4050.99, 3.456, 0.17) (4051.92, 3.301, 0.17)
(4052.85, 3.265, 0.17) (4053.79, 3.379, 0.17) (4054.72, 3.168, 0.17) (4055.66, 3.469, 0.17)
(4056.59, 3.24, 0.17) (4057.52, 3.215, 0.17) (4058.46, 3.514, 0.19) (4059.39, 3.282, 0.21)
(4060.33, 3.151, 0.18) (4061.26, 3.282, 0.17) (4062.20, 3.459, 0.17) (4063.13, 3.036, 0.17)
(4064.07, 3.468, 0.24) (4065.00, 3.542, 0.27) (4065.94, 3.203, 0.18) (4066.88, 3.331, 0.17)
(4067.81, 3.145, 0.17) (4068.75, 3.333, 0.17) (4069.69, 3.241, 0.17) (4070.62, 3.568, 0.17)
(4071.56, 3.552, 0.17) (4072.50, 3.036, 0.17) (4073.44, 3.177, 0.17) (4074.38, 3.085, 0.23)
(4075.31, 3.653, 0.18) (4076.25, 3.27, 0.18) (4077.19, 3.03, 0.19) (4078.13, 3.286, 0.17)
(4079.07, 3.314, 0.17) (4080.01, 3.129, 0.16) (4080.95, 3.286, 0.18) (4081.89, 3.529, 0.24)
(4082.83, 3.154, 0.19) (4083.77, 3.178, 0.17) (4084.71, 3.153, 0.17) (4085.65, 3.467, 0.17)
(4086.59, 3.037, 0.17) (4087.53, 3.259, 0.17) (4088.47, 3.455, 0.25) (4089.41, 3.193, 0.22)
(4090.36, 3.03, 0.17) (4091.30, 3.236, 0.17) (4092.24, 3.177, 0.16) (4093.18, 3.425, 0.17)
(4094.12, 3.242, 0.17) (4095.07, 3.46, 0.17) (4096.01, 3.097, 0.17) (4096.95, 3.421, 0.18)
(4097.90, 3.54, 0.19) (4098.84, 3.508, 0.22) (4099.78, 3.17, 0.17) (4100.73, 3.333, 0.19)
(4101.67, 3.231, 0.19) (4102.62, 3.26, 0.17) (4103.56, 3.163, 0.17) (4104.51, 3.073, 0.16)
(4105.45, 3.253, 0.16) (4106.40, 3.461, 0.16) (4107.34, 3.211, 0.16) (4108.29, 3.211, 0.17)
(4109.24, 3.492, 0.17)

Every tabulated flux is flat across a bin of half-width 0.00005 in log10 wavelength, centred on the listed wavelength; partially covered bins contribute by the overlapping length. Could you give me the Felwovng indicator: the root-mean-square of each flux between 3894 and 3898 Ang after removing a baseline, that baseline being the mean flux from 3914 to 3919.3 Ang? 0.16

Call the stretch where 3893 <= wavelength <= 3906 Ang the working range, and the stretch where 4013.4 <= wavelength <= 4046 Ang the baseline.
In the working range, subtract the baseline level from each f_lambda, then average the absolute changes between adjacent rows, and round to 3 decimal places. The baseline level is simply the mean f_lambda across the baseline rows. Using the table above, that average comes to 0.152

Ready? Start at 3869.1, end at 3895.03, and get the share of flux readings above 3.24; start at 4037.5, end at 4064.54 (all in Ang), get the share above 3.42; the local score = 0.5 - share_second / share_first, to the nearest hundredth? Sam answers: 0.24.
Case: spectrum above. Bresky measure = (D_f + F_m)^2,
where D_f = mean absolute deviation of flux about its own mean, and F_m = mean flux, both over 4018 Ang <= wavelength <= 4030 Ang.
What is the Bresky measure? 11.1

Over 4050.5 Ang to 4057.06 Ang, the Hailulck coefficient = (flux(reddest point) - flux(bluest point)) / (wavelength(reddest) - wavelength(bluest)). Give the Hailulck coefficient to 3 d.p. -0.039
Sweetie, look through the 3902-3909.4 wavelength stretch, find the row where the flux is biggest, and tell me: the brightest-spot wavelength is 3902.66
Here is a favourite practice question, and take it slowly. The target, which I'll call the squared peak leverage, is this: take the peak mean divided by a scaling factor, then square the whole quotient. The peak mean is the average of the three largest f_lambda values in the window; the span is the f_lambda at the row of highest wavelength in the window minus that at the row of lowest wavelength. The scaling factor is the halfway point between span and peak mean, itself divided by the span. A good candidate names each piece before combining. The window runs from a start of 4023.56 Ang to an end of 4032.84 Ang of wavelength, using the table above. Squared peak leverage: 0.0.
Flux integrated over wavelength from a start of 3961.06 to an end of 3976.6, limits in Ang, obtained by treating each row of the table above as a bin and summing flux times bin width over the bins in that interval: 52.7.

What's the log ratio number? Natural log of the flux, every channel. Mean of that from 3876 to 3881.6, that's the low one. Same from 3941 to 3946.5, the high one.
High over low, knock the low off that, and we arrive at -0.267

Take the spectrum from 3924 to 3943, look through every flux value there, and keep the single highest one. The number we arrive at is 3.785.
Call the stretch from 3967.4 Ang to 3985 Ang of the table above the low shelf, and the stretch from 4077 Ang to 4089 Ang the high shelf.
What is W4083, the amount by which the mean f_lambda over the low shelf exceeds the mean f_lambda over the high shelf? 0.11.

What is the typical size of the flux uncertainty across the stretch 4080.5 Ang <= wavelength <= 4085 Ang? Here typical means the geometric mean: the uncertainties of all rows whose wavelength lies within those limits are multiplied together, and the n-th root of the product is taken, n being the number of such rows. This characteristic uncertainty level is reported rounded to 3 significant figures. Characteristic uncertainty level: 0.188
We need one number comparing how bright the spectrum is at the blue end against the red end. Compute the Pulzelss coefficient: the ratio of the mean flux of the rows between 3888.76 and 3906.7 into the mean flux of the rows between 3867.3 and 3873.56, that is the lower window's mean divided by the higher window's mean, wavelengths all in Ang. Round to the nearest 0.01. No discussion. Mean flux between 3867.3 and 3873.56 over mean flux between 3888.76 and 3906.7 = 0.99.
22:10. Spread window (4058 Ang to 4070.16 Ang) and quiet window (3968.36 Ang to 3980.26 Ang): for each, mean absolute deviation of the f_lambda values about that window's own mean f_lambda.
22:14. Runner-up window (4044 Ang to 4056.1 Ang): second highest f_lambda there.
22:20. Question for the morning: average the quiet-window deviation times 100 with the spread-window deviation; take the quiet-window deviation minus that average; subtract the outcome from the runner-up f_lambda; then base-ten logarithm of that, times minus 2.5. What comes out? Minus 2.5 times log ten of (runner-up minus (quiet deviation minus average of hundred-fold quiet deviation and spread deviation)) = -2.35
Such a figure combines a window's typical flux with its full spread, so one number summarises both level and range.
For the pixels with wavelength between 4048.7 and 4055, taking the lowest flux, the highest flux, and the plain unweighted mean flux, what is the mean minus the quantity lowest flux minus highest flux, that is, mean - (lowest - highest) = 3.62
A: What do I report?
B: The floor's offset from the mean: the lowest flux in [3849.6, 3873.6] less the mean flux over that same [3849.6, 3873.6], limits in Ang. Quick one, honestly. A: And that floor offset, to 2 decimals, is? -0.53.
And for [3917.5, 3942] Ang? -0.37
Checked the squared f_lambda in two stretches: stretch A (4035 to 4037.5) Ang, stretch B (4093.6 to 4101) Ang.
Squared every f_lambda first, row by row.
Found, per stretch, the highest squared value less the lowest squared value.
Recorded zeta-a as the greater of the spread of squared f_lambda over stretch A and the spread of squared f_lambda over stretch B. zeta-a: 2.94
